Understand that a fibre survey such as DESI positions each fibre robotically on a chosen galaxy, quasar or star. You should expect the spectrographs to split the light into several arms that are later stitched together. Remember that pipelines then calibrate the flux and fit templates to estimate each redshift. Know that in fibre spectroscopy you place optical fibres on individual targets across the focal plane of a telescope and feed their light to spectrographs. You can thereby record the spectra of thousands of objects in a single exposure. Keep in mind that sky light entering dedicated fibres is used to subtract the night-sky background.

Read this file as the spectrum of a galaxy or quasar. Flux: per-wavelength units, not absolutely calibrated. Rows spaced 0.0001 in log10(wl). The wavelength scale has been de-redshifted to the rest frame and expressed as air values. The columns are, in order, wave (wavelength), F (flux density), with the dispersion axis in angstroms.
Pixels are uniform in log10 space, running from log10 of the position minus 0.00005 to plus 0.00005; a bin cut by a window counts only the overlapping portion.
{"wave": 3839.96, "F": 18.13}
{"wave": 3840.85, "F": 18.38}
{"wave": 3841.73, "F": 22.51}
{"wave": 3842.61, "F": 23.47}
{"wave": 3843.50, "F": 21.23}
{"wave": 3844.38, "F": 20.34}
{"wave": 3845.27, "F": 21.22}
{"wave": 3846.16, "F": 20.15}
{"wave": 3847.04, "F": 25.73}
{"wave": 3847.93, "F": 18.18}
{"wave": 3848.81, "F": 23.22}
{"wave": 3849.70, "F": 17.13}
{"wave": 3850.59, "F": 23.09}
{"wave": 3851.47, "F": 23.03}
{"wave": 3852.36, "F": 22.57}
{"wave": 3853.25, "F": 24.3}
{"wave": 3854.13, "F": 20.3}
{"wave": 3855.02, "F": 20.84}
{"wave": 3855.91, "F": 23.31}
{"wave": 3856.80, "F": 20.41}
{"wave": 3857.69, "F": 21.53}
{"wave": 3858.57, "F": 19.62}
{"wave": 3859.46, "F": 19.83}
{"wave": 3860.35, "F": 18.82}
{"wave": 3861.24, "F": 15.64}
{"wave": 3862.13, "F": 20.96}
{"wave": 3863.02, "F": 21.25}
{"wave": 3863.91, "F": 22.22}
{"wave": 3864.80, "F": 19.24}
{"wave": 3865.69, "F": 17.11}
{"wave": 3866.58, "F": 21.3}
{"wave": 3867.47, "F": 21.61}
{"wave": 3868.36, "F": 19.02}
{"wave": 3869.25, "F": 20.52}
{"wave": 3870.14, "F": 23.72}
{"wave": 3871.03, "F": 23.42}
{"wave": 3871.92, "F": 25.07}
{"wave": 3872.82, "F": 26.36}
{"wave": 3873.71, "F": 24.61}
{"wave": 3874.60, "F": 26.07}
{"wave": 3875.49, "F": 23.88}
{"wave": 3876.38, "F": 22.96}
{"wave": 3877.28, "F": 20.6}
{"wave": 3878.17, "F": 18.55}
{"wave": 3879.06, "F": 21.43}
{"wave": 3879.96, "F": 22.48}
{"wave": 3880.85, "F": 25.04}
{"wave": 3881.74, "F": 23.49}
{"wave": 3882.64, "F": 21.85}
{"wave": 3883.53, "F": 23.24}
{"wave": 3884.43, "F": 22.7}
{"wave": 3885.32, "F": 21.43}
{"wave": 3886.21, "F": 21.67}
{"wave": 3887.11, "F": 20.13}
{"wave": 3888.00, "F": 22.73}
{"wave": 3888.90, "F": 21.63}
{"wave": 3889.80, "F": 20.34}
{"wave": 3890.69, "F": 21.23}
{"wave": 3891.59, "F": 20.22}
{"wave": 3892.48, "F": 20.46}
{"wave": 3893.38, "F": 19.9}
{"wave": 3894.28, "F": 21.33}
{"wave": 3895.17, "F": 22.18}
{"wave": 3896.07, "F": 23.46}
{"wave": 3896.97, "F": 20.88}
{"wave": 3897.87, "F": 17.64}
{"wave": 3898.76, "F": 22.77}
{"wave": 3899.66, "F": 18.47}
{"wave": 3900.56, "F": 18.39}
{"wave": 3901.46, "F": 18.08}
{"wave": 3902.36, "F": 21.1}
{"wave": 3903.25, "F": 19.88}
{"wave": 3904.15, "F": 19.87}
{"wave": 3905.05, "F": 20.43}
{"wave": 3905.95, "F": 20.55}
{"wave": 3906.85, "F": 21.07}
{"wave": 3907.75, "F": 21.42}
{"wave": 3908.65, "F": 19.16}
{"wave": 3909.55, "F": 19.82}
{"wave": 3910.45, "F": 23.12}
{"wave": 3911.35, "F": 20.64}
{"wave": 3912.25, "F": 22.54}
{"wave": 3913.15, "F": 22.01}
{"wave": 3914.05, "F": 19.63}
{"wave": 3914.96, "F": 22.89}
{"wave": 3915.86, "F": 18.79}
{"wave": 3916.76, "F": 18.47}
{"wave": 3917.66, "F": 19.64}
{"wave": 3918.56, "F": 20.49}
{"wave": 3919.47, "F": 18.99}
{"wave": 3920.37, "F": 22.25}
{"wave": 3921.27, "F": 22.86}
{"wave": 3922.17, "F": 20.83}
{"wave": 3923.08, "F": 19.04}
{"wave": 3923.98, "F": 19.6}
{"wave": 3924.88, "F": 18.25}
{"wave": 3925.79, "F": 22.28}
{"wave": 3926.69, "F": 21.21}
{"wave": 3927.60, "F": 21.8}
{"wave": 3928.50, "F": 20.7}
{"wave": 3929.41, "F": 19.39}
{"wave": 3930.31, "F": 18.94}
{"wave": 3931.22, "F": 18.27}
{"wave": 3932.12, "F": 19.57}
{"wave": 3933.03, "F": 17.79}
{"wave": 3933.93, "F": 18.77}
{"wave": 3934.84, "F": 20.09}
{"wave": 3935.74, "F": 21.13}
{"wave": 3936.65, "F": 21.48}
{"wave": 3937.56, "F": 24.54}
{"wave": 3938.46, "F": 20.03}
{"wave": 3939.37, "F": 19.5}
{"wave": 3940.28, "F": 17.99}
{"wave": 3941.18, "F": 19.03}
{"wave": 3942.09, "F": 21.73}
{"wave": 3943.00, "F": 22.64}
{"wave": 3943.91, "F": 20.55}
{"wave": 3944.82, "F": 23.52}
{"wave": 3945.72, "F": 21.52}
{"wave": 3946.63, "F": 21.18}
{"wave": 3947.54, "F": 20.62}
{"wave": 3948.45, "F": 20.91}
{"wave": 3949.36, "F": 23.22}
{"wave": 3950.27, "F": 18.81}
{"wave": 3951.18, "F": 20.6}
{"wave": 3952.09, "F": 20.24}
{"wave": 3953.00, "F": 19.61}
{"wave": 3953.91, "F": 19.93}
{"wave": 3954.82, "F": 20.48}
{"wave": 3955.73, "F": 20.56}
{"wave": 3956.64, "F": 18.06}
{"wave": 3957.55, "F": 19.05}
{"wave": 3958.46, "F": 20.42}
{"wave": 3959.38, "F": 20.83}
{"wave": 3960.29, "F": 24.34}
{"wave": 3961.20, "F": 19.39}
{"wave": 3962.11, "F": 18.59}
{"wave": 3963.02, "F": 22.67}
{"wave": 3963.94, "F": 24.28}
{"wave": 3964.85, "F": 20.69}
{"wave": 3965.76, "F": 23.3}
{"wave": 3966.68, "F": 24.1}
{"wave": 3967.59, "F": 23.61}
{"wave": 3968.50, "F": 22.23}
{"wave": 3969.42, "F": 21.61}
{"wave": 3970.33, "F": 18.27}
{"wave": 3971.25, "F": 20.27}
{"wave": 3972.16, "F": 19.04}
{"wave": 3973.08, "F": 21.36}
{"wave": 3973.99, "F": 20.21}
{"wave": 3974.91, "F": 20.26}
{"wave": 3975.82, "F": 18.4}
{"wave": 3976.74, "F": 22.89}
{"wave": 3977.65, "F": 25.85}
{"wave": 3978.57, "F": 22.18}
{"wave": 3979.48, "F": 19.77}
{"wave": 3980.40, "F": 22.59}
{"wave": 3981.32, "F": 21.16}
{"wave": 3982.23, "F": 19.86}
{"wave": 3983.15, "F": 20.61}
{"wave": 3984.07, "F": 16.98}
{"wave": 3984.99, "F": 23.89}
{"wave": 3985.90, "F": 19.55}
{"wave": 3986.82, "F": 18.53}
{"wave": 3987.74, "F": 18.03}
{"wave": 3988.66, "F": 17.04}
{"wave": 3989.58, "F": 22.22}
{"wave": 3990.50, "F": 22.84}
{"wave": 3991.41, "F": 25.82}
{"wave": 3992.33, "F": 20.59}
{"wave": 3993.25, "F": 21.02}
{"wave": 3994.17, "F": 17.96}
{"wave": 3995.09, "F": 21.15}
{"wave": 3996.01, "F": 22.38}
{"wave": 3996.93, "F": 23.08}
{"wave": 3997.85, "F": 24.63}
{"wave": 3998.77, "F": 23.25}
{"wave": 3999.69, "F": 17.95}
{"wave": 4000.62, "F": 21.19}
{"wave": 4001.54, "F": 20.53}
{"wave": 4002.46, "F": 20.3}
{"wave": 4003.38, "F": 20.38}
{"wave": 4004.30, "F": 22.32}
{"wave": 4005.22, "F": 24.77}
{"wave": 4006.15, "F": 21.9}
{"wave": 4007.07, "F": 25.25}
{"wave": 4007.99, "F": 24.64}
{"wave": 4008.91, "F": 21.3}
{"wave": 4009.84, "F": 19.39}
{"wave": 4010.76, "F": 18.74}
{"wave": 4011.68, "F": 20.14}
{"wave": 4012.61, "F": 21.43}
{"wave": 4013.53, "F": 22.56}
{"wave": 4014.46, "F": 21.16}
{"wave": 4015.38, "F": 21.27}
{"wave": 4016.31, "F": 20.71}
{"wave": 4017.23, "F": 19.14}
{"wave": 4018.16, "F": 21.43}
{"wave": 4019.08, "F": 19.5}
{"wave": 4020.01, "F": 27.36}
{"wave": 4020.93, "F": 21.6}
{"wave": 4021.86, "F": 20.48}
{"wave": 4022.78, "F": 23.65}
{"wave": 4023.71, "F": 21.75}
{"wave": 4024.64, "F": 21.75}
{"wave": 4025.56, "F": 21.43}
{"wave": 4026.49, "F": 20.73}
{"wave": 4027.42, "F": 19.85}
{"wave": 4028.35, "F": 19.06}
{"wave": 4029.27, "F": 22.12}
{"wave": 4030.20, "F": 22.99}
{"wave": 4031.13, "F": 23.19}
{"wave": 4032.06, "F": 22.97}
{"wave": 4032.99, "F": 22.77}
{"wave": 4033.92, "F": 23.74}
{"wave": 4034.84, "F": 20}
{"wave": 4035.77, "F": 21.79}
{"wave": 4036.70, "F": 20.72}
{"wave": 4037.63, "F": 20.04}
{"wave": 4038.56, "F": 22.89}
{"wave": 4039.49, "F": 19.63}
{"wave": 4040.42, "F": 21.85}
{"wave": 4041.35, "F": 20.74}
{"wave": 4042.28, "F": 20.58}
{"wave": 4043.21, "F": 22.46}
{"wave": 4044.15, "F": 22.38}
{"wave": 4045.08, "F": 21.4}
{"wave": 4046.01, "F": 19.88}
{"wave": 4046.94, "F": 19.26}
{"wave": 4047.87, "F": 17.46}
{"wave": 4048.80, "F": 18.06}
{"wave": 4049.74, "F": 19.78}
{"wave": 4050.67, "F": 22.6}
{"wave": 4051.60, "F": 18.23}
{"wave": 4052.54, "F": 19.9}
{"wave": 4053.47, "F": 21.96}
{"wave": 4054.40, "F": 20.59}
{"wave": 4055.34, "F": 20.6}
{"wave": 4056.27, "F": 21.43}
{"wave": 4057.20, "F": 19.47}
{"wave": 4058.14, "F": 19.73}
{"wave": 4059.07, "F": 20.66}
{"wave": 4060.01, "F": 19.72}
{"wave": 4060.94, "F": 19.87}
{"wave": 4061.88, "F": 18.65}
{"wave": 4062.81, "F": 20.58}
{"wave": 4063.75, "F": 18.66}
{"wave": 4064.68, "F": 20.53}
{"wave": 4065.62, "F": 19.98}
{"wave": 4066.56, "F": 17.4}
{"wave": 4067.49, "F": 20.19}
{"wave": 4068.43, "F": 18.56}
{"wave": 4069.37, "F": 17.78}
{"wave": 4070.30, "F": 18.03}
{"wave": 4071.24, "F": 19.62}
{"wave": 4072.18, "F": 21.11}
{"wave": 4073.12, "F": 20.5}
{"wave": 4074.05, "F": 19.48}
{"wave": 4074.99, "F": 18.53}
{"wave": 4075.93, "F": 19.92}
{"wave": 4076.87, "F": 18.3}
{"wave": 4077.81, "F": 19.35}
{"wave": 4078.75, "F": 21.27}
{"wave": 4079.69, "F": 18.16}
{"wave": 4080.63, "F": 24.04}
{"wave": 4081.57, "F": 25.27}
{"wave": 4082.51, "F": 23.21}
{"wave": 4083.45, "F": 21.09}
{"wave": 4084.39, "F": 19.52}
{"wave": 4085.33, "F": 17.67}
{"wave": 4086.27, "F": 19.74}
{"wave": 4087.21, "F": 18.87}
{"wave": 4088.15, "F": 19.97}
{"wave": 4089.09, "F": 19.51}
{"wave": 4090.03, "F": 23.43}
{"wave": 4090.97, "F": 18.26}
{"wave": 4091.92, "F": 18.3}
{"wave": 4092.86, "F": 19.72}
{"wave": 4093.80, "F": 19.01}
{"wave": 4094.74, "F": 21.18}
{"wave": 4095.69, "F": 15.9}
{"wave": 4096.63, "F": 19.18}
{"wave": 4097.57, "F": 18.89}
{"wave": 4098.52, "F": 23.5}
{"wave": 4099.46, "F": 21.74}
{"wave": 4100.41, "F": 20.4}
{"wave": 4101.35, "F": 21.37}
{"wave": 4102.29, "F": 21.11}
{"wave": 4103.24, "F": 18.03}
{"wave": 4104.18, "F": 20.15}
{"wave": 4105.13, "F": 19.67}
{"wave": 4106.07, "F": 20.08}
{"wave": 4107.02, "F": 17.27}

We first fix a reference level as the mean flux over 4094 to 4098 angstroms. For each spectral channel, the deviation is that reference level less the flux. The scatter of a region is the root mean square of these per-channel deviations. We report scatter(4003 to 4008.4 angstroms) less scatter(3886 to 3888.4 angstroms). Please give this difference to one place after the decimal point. 1.8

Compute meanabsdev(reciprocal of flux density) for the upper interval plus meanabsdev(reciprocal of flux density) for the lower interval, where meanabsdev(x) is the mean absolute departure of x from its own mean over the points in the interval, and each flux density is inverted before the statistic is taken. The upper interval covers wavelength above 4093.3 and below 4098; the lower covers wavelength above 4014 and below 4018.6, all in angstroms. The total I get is 0.0053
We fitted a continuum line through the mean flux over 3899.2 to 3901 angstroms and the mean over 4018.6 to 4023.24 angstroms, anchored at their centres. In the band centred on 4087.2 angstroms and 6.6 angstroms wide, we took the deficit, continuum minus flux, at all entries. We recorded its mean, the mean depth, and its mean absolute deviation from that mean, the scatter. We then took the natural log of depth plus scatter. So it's 1.8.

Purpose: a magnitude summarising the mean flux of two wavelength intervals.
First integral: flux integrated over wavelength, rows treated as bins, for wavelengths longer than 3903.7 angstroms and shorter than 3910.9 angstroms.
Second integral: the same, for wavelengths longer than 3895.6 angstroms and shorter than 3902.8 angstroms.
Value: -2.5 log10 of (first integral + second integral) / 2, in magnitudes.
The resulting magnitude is -5.42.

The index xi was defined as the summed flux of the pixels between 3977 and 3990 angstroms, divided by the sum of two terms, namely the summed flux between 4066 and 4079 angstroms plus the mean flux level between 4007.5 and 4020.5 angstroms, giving 0.99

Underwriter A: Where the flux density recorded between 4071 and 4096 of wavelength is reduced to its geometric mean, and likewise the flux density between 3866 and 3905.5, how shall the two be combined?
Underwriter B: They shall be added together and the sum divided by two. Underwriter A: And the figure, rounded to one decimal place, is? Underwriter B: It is 20.7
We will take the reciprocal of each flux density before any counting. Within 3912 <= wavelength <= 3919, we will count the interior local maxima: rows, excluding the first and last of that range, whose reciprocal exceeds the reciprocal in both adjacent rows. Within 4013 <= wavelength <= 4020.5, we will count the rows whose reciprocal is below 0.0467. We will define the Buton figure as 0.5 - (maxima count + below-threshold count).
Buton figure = -4.5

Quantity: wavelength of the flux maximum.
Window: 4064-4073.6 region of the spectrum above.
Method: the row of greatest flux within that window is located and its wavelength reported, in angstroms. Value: 4072.18 angstroms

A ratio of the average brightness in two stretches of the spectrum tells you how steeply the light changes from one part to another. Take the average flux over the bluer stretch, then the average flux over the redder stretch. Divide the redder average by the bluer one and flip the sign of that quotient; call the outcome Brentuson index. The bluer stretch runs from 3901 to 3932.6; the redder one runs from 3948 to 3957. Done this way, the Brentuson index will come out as -0.99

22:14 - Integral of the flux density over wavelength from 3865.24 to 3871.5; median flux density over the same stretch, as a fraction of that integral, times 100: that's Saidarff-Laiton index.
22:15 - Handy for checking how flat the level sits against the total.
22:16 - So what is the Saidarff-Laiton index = 16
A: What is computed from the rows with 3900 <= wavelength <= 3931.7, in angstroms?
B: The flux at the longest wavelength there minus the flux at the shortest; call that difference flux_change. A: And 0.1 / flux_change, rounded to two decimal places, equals -0.83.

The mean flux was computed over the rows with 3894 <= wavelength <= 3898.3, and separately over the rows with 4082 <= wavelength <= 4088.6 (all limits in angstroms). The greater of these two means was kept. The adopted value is 21.1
